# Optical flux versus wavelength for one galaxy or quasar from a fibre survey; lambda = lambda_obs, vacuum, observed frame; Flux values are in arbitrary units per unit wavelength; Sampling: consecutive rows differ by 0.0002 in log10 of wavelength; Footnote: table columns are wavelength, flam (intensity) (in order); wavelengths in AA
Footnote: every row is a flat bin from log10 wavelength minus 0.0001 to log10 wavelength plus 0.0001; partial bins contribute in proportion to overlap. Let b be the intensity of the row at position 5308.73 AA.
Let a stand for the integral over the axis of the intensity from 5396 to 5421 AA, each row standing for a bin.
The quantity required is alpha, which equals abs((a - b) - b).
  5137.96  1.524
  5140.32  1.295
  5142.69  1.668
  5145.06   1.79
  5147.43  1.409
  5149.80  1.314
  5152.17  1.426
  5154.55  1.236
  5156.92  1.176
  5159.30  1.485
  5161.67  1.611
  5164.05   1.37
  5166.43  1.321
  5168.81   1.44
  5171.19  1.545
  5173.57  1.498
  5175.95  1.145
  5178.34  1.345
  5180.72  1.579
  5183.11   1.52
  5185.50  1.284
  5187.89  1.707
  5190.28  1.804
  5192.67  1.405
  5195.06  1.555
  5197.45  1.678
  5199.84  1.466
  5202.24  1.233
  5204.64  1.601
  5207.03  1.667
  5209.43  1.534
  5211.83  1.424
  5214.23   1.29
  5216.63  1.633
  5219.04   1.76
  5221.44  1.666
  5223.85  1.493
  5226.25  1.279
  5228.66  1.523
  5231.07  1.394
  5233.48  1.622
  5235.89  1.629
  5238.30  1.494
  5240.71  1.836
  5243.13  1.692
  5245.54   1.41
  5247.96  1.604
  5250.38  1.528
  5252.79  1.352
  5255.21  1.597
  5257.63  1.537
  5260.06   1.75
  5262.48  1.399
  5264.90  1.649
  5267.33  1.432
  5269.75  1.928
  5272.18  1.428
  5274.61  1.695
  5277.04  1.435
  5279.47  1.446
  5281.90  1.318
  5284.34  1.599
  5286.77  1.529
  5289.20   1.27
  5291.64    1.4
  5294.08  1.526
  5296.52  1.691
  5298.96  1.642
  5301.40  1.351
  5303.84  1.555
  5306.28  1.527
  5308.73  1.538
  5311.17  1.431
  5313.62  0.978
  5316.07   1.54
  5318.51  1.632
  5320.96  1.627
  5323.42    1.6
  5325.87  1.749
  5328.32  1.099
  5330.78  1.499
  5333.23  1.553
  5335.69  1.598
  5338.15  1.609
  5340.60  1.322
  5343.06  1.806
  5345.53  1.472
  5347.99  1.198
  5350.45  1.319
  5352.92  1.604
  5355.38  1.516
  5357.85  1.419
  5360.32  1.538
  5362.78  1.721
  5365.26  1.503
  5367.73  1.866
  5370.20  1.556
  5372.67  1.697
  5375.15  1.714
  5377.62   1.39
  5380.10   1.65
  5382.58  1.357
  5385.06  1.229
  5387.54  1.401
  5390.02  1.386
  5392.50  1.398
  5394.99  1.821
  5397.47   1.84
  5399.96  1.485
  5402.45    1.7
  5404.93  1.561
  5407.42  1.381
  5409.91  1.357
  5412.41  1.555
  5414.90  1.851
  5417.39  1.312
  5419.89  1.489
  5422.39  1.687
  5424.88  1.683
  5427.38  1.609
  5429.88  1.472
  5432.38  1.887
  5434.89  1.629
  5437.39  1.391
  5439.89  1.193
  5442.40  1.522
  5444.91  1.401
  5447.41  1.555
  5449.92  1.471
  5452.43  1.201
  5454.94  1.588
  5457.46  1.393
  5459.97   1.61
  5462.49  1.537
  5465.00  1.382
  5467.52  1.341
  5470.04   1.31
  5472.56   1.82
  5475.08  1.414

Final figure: 35.8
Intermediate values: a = 38.9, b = 1.538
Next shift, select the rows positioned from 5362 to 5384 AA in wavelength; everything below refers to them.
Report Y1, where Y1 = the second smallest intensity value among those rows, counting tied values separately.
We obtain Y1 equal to 1.39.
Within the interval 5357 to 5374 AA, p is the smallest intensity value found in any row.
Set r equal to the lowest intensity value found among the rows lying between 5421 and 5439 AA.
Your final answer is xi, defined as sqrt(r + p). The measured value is 1.68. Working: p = 1.419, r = 1.391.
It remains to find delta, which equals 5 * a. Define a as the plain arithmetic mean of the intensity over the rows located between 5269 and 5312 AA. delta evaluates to 7.59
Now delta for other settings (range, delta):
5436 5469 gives 7.15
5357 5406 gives 7.81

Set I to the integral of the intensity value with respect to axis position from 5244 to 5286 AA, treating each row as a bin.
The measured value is 64.6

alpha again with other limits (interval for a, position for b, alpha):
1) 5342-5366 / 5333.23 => 33.1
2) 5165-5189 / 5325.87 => 31.0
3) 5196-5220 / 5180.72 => 33.5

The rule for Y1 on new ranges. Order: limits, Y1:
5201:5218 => 1.29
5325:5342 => 1.322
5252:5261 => 1.537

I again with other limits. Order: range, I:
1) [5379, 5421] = 63.7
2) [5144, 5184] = 56.9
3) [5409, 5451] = 64.5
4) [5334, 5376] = 65.3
